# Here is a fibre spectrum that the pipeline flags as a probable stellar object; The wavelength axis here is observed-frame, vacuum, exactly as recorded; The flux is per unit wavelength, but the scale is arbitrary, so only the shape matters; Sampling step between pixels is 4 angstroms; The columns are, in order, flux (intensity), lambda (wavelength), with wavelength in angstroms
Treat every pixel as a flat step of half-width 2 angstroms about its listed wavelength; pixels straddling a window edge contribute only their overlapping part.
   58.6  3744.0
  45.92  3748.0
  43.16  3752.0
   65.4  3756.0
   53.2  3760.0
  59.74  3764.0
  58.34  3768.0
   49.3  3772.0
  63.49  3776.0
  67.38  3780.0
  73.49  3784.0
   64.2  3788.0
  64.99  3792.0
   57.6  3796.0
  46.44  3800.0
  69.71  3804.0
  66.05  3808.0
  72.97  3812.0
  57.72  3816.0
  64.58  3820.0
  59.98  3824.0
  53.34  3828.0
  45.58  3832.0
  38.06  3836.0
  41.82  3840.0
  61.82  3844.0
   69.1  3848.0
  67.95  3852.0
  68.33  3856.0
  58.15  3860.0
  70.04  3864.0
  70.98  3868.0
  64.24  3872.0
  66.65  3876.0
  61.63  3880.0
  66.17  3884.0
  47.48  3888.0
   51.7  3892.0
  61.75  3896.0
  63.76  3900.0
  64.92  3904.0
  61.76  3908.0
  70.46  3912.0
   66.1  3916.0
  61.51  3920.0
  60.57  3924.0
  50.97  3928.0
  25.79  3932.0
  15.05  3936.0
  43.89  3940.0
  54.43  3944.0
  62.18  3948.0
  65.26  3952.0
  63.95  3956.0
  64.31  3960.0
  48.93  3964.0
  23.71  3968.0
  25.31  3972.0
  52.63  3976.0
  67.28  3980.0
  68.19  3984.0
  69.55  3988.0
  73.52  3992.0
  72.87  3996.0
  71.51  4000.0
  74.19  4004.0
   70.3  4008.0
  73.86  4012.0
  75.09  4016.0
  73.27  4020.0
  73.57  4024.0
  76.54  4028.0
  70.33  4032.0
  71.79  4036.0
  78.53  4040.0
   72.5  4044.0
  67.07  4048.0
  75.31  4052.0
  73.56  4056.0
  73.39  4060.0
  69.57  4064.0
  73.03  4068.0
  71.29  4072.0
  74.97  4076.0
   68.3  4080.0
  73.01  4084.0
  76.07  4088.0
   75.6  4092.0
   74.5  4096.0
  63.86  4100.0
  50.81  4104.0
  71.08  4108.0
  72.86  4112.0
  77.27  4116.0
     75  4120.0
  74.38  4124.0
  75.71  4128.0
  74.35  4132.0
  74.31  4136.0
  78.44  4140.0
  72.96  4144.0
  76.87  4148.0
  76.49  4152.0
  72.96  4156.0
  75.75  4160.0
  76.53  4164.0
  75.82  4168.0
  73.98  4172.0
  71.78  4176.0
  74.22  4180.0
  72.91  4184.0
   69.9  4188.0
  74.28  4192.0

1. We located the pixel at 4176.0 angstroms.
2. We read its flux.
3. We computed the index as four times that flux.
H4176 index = 287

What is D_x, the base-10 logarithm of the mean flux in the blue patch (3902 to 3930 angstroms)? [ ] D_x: 1.79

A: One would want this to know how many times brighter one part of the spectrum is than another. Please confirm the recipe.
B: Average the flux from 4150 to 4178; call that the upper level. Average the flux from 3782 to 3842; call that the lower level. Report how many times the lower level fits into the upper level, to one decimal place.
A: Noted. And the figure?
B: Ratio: 1.3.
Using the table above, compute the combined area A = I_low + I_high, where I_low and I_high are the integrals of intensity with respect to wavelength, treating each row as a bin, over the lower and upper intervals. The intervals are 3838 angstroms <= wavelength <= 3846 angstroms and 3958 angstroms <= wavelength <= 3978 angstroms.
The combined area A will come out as 1274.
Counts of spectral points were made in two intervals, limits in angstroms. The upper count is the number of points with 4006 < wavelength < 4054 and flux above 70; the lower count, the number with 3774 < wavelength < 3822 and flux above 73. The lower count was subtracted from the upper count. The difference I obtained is 10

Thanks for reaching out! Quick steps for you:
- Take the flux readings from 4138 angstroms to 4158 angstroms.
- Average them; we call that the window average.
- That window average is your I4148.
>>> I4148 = 76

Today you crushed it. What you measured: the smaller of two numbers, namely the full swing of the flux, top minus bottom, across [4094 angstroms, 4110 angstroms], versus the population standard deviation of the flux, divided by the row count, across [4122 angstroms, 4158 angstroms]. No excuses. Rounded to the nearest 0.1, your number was 1.7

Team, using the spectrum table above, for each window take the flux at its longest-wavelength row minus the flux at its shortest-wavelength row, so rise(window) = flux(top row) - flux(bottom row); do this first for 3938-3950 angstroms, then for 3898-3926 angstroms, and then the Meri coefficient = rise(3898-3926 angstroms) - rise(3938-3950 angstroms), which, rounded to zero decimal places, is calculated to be -21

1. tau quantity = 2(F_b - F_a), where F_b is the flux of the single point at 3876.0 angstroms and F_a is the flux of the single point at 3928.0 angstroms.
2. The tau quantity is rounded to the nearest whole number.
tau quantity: 31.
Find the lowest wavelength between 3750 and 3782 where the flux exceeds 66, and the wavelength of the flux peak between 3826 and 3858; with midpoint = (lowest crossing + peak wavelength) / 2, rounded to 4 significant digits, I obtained 3814 angstroms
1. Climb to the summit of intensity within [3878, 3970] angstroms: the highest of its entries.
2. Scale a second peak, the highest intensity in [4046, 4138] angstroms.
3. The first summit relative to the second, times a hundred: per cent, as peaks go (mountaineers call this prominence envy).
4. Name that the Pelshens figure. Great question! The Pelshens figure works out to 91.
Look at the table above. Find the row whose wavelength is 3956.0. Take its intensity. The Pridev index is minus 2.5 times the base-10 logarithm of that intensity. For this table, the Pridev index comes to -4.51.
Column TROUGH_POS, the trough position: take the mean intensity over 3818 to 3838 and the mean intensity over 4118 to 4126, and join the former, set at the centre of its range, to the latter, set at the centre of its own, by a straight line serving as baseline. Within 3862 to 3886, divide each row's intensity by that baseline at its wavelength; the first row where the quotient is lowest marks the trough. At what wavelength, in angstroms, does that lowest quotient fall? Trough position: 3880.0 angstroms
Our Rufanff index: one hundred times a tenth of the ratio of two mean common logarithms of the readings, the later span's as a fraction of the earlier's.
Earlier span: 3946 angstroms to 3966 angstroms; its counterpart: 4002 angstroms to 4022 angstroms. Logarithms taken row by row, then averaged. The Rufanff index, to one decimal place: 10.5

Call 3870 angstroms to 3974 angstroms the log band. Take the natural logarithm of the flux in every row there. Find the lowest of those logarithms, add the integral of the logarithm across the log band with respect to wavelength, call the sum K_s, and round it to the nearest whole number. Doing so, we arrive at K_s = 412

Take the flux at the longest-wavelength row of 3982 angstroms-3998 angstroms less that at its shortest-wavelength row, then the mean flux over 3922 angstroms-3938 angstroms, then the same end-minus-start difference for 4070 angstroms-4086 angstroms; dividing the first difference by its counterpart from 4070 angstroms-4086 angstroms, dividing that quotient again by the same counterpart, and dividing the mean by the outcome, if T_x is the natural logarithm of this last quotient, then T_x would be 3.2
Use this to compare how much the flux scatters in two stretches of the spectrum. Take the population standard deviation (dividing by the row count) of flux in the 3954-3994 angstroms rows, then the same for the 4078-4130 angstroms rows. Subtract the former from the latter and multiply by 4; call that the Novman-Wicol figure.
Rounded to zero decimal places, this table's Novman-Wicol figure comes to -41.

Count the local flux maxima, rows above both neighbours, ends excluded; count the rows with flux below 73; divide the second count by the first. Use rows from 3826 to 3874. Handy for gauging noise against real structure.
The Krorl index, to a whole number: 4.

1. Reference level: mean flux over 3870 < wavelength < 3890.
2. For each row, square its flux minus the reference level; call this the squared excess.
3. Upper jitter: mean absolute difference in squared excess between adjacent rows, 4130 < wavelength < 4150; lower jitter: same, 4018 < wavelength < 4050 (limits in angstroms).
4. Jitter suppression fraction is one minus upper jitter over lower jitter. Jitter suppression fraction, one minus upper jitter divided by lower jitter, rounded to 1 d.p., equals 0.1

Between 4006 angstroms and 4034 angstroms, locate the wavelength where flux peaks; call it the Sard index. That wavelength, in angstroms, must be 4028.0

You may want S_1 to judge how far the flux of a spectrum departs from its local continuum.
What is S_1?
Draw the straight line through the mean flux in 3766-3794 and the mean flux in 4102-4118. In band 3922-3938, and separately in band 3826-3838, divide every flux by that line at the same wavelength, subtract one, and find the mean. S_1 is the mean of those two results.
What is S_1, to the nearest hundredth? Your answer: -0.35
